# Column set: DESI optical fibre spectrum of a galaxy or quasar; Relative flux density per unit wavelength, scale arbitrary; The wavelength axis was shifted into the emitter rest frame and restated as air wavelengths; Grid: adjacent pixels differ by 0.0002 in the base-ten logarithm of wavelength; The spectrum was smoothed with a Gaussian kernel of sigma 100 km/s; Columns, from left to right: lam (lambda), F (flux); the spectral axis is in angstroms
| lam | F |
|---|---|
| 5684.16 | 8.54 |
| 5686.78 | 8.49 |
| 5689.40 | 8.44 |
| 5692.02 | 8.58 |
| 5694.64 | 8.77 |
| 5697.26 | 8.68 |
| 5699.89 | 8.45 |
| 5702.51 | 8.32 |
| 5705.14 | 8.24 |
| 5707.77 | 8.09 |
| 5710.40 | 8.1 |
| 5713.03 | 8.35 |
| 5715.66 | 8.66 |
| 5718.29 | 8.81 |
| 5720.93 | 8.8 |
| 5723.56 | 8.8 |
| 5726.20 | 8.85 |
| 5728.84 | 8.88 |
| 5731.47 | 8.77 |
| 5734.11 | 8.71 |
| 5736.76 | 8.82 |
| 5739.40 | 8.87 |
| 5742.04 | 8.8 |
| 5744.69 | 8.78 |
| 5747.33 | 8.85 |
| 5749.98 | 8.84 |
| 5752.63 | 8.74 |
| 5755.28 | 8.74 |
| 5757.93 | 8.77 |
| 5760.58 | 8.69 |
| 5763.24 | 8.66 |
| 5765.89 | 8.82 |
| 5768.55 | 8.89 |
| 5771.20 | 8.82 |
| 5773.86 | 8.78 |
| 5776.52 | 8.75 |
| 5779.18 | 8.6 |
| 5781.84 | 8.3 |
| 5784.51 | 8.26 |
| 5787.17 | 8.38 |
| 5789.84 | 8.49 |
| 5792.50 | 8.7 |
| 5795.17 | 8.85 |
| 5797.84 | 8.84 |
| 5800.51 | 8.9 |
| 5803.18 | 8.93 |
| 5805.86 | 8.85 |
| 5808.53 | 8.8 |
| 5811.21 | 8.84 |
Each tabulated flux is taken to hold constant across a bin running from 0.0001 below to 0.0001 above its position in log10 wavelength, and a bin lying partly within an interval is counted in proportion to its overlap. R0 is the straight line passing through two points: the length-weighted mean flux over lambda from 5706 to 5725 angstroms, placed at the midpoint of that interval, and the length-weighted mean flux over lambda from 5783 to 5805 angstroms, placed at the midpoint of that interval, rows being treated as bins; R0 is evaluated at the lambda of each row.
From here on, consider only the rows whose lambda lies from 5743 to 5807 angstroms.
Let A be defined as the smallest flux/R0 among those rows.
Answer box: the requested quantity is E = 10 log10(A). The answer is -0.200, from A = 0.96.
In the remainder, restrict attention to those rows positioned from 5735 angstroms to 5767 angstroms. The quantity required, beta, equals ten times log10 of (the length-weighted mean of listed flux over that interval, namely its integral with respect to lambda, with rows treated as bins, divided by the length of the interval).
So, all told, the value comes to 9.43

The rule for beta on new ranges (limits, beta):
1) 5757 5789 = 9.36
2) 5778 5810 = 9.37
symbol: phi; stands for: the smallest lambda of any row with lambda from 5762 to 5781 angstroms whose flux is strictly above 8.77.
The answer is 5765.89 angstroms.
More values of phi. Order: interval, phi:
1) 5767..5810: 5768.55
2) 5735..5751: 5736.76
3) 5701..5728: 5718.29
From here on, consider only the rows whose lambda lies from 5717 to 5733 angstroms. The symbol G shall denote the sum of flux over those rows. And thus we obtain 53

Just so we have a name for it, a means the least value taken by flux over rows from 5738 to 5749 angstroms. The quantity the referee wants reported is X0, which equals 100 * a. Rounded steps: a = 8.78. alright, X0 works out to 878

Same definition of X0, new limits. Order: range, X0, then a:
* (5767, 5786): 826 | 8.26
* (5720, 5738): 871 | 8.71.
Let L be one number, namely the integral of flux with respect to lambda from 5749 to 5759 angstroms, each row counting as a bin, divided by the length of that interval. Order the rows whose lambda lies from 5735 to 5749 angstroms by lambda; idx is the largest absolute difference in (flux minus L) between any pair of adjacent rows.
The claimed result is 0.07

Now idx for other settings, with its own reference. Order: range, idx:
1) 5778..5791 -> 0.30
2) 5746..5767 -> 0.16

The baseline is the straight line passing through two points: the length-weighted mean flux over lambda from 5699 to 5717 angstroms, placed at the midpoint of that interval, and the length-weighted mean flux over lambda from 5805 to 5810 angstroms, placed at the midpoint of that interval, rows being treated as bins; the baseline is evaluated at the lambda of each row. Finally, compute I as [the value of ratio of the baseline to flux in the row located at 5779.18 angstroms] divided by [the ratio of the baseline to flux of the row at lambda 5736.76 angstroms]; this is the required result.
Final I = 1.05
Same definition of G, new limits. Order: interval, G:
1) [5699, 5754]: 182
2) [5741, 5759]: 62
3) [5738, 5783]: 149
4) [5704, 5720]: 50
